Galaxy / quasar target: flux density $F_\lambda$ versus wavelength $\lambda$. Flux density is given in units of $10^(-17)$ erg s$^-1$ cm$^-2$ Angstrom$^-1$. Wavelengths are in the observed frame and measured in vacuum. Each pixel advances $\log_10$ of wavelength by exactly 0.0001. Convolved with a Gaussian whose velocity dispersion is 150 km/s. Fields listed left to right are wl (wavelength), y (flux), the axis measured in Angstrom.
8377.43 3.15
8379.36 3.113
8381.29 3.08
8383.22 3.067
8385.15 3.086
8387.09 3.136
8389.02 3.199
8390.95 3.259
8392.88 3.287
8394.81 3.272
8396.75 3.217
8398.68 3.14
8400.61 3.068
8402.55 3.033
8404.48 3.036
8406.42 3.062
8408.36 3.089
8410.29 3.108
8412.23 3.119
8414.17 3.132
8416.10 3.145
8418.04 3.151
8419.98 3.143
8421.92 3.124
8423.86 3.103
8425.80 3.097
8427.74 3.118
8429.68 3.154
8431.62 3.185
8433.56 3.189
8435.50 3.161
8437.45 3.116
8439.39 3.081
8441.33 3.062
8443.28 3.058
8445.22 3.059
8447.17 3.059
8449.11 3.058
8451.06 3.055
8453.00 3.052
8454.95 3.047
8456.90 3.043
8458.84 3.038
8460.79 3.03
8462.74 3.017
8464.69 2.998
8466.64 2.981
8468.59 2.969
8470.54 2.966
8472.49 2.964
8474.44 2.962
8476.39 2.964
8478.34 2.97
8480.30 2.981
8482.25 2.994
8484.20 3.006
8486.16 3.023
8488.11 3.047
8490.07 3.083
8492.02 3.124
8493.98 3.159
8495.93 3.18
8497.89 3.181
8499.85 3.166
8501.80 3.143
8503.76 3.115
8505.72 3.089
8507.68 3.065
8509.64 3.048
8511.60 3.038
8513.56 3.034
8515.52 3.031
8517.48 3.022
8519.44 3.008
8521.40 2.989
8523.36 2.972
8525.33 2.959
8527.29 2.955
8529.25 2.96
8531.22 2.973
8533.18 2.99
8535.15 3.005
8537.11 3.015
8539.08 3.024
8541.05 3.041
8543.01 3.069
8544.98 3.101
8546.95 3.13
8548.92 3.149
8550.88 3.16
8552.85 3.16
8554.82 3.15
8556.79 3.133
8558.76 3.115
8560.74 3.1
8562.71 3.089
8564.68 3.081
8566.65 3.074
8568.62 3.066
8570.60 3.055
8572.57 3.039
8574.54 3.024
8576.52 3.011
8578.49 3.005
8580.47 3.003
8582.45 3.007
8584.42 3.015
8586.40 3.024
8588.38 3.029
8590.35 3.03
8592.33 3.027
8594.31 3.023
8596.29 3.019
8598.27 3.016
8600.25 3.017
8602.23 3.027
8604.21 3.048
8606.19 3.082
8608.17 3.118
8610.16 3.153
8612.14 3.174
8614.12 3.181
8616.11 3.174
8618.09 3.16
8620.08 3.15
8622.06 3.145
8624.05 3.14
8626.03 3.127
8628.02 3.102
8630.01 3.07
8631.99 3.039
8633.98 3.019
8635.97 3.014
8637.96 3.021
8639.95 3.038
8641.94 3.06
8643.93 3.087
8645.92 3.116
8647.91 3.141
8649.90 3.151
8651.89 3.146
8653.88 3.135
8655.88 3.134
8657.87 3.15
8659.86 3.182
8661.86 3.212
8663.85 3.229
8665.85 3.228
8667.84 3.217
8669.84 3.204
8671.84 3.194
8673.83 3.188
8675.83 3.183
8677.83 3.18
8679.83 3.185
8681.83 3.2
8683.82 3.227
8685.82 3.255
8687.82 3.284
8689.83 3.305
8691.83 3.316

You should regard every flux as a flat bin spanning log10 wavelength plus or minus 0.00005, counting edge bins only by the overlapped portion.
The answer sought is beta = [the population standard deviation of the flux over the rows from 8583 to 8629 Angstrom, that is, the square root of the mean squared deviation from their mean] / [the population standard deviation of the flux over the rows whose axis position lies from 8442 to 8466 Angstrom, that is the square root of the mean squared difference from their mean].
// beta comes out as 3.4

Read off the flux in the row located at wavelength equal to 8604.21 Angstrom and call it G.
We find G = 3.048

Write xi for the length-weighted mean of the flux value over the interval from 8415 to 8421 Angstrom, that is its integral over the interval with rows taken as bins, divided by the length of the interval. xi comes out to 3.15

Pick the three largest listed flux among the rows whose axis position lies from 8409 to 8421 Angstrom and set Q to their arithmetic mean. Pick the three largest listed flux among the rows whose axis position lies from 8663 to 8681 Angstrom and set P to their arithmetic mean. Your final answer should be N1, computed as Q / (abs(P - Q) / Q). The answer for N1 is 126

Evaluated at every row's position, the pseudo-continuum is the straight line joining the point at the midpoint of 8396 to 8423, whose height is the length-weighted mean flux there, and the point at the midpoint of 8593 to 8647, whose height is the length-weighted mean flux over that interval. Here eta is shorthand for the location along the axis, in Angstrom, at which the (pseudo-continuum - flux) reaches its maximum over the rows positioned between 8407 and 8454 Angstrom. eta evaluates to 8453.00 Angstrom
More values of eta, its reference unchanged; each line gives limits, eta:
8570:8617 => 8580.47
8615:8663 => 8635.97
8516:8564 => 8527.29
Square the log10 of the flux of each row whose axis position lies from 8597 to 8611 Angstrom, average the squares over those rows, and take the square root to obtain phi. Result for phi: 0.487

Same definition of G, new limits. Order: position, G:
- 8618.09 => 3.16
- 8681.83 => 3.2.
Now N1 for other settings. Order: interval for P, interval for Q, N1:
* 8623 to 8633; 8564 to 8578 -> 192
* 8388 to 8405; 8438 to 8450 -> 46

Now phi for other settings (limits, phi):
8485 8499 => 0.493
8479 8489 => 0.479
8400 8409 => 0.485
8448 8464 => 0.483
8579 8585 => 0.478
